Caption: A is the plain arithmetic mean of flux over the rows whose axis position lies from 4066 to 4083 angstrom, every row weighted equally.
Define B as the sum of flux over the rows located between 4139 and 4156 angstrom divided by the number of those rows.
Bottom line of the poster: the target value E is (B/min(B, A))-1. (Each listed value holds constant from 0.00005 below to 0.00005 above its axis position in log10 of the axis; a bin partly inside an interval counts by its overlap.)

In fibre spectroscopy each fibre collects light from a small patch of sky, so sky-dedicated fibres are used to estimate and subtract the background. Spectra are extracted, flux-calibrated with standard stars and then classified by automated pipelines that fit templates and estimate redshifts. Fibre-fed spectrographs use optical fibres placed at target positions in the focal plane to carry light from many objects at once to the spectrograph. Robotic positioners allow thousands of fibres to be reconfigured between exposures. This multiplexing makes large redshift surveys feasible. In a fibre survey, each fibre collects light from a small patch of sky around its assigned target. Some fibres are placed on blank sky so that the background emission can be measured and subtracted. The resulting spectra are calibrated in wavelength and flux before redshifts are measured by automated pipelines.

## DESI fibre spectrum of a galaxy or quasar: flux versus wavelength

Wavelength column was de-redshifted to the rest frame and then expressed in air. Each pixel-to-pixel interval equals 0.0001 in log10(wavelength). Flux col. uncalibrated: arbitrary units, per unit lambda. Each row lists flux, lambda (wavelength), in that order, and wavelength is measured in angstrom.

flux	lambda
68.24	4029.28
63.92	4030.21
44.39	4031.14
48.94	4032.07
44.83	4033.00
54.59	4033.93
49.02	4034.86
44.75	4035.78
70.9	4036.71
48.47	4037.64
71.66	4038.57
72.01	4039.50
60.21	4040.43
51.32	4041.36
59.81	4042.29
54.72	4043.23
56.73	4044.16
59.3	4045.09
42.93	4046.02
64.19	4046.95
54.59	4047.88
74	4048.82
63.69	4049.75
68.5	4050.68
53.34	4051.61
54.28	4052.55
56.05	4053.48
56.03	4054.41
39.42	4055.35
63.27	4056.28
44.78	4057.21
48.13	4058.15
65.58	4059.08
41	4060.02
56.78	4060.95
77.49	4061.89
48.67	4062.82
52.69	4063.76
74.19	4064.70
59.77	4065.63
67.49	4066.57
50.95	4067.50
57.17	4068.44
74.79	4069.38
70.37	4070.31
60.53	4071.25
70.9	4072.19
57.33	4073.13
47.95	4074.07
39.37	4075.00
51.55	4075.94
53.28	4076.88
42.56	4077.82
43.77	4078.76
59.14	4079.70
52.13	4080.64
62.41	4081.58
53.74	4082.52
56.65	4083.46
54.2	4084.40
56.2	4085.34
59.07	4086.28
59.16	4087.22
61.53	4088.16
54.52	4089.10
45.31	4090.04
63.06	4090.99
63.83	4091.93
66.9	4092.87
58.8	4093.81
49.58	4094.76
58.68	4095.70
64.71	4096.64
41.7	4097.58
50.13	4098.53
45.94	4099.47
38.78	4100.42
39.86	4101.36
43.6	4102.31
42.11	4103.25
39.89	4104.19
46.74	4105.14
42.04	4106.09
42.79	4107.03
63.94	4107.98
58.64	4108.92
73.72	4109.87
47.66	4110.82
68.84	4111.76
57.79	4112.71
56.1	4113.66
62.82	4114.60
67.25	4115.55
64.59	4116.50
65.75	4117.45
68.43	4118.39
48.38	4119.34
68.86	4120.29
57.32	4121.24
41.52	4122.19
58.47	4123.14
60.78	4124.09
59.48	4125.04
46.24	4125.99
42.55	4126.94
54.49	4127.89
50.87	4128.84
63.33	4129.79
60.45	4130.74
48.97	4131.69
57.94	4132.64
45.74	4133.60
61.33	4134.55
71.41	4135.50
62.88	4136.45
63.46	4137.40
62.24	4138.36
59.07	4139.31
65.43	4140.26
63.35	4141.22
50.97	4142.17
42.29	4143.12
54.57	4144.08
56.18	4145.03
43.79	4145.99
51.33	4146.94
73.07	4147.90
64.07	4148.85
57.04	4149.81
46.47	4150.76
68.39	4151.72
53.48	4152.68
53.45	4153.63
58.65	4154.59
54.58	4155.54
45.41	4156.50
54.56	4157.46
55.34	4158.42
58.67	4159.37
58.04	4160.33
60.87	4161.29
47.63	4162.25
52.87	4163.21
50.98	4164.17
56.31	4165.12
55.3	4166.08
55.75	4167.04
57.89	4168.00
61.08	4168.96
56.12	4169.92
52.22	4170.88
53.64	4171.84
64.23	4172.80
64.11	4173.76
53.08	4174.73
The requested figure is 0.001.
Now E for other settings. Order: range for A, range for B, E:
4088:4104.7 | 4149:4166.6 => 0.064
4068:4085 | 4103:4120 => 0.010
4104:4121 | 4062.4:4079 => 0.000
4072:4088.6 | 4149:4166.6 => 0.007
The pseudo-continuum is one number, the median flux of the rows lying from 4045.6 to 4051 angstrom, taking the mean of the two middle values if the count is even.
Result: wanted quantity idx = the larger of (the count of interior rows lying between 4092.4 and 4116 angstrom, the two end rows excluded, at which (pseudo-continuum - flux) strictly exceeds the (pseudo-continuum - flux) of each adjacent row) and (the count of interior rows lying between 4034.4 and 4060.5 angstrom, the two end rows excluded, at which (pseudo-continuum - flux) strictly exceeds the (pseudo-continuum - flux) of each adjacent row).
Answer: 10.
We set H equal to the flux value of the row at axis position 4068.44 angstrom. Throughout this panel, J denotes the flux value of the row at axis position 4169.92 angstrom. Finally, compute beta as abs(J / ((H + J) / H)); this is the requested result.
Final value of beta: 28.3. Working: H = 57.17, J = 56.12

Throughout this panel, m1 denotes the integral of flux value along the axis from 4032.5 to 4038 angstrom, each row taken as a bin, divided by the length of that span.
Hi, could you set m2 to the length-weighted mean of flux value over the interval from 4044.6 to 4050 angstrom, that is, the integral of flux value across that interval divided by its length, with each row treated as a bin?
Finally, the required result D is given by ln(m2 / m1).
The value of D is 0.13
